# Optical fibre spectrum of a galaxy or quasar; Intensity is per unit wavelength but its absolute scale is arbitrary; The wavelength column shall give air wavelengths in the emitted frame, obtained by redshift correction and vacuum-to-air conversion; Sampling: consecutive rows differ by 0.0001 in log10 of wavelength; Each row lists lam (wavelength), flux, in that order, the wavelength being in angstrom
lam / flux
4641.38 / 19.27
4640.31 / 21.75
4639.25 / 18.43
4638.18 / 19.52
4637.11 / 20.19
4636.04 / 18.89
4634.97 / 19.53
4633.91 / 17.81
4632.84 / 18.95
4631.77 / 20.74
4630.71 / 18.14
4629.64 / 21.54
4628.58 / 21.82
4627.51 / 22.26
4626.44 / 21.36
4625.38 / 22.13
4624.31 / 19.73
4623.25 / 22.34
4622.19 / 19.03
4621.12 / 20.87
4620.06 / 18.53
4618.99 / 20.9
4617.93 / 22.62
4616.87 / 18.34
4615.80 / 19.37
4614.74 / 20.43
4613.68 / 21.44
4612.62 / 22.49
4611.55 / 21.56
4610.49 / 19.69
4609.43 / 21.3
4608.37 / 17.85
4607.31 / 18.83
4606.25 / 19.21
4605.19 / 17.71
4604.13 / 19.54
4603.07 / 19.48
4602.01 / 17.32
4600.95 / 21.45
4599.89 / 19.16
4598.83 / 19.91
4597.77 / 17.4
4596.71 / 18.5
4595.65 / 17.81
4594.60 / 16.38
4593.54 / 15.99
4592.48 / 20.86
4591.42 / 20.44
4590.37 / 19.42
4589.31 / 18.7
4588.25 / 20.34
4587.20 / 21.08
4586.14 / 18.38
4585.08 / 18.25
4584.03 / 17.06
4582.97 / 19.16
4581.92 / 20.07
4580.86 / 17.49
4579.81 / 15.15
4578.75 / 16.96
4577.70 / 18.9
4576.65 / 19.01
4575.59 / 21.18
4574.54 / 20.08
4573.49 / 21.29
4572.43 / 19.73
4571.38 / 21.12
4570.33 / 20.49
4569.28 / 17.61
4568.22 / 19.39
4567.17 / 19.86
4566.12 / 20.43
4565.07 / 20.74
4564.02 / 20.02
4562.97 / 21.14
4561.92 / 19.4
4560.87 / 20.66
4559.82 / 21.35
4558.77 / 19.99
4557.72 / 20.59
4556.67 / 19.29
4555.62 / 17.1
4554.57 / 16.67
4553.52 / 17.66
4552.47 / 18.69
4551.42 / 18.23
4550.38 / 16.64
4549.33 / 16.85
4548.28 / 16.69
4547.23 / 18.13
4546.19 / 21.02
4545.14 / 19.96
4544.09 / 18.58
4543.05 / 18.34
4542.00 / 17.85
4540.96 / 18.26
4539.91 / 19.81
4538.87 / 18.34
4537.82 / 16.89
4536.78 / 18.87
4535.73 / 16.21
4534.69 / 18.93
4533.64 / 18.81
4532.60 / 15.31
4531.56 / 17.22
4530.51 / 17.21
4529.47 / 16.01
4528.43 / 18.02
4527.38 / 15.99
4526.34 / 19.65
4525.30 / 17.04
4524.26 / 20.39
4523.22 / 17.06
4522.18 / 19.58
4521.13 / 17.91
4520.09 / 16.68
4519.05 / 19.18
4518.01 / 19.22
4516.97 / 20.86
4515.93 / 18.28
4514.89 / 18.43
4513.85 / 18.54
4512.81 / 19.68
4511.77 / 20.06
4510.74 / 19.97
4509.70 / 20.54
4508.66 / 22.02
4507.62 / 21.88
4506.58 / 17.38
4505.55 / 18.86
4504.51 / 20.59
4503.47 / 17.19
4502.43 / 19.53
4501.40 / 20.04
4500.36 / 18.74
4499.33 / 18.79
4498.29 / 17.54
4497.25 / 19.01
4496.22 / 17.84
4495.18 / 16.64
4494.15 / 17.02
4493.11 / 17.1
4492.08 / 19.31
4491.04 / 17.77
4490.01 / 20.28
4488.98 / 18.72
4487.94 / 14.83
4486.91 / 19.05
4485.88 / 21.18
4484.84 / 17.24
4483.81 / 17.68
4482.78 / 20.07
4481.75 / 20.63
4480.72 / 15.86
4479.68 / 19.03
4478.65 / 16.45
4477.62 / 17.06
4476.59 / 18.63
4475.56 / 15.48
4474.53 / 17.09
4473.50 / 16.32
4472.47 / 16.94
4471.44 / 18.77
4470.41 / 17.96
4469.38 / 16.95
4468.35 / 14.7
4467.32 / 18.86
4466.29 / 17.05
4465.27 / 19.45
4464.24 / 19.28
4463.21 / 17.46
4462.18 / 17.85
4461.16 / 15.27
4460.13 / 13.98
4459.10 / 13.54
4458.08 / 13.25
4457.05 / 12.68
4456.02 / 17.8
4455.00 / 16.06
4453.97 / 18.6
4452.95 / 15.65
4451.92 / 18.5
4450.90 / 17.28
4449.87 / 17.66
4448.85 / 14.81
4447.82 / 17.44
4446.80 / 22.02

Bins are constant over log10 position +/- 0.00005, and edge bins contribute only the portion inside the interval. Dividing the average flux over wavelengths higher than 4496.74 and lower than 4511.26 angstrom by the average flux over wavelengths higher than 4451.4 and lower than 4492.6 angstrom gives 1.12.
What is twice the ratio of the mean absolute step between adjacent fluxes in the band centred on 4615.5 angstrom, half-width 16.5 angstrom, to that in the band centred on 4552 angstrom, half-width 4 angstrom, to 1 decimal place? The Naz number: 5.2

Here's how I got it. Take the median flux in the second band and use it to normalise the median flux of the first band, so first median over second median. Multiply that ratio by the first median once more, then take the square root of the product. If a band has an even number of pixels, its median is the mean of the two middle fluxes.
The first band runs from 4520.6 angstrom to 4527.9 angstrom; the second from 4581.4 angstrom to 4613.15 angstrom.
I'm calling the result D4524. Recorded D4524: 4.09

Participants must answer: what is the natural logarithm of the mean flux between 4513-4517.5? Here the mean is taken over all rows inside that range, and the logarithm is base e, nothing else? 2.95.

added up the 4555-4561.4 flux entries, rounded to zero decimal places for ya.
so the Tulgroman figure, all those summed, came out 119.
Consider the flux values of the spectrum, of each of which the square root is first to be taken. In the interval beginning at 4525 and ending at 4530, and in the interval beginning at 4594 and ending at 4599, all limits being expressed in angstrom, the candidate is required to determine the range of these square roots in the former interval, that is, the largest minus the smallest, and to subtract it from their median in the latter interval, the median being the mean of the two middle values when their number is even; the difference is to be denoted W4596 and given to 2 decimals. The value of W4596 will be 3.79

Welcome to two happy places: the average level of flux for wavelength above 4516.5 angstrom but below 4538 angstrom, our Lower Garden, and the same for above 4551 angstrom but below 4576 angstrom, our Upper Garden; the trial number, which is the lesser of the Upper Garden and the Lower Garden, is 18.0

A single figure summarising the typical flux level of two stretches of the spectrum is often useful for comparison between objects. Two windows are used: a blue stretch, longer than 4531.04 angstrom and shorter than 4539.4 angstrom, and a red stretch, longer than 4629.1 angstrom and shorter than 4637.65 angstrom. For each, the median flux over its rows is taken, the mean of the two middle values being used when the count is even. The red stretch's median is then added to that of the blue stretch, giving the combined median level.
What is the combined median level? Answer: 37.0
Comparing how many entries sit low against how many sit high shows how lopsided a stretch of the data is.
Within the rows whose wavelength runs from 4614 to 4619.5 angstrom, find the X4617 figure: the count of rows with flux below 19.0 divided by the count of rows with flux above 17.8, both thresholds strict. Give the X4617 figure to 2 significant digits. 0.20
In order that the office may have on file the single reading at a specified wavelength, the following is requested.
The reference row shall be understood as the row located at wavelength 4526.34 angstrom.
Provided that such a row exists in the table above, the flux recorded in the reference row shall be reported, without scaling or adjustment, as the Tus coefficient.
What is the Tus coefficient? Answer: 19.65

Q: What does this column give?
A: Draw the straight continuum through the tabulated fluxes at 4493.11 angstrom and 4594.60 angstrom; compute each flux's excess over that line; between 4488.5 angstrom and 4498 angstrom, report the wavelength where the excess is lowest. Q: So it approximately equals 4495.18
